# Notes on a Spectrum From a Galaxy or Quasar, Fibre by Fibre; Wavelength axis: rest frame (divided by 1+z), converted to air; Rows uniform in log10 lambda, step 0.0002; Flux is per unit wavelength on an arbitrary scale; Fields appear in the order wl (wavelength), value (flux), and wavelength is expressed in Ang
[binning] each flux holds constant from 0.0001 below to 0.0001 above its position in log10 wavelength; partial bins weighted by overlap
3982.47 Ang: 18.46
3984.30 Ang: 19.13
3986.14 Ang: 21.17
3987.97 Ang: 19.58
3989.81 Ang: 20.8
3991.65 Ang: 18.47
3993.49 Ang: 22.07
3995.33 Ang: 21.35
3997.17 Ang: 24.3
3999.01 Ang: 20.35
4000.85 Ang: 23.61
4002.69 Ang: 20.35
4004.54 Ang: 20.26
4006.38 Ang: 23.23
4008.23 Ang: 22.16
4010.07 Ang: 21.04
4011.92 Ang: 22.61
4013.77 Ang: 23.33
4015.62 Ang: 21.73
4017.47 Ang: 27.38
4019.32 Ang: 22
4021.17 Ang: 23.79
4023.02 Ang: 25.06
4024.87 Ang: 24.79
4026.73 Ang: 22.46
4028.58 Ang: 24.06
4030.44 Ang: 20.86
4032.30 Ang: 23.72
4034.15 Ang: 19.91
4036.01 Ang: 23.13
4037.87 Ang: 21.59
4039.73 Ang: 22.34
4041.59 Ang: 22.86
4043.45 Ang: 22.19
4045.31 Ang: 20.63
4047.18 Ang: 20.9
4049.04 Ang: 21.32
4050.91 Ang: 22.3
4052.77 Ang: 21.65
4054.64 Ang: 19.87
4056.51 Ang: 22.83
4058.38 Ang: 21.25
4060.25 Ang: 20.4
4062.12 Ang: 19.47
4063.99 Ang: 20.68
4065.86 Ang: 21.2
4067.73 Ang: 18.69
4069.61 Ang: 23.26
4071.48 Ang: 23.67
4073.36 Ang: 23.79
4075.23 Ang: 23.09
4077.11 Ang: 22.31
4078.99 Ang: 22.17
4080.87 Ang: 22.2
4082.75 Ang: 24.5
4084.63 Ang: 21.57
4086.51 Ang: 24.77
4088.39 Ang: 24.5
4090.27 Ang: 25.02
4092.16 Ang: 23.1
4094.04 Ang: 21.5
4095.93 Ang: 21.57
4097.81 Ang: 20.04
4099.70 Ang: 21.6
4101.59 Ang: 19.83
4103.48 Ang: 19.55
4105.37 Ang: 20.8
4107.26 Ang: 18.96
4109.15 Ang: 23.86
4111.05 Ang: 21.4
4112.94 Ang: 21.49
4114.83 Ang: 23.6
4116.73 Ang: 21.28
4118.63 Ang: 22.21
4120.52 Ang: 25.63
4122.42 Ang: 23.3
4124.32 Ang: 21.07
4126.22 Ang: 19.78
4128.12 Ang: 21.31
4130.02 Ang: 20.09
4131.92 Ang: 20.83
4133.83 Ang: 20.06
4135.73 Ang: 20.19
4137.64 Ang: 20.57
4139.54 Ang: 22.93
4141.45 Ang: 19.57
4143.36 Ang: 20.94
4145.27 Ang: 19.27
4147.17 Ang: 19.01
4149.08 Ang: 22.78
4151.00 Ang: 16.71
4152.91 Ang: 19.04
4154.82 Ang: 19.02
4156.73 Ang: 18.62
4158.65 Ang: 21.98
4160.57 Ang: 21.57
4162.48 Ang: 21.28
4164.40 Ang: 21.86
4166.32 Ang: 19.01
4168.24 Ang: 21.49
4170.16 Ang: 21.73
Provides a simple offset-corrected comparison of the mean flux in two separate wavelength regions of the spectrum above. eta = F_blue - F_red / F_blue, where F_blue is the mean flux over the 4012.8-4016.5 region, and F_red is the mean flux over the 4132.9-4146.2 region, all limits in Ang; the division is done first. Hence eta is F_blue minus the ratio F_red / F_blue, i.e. 21.6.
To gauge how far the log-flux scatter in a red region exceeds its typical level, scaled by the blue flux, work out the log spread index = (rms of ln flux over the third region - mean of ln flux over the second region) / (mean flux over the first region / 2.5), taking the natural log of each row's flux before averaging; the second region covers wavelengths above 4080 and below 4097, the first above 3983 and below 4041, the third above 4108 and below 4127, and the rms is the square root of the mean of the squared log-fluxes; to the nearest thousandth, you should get -0.004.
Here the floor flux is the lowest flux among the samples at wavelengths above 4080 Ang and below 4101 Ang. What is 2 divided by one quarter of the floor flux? 0.399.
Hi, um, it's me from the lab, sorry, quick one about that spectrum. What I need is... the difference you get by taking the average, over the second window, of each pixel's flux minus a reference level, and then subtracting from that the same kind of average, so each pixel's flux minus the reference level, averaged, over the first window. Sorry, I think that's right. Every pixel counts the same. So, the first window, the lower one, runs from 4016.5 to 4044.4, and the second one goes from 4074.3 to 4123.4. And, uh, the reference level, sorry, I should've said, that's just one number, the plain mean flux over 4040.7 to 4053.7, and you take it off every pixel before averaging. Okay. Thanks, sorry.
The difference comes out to -0.8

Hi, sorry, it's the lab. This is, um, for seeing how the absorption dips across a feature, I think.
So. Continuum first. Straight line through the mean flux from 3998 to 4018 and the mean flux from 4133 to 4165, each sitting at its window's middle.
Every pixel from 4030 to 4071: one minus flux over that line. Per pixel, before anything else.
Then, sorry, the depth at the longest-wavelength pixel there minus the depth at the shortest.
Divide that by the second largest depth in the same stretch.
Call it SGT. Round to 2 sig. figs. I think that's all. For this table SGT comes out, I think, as -1.4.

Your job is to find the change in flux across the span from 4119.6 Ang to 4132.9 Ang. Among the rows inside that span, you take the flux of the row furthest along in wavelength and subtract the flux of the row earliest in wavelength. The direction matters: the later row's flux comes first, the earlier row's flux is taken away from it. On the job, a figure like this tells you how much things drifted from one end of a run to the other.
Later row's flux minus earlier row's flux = -4.8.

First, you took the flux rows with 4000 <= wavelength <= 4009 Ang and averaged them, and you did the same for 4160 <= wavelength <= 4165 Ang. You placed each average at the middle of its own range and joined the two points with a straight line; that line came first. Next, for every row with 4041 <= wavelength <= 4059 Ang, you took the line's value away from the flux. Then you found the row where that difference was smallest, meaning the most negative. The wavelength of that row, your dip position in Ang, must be 4054.64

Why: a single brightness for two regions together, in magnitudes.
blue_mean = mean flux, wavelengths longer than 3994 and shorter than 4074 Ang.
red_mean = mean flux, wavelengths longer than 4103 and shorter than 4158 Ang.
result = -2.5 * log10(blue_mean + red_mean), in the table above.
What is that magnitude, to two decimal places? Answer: -4.08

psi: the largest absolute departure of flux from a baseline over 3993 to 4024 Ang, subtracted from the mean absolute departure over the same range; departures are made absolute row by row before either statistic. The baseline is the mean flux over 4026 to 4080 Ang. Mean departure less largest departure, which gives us -4.1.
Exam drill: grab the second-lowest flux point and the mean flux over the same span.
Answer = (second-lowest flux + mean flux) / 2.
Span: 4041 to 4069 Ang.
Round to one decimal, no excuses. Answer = 20.3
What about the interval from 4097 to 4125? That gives 20.6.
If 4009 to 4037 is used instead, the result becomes 22.0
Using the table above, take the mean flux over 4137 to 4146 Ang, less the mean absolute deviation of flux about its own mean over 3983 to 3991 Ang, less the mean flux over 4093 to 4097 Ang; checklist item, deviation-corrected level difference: -1.7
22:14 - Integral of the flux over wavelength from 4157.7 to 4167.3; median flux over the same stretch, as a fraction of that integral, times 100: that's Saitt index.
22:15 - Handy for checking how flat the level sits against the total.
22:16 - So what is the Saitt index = 10.6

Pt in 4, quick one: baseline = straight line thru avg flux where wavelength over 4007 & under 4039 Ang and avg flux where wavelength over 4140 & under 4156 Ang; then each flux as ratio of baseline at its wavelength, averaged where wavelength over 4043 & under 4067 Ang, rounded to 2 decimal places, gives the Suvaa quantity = 0.96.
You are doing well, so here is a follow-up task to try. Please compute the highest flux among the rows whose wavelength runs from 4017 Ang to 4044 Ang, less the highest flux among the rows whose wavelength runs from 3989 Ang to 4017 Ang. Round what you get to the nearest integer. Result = 3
